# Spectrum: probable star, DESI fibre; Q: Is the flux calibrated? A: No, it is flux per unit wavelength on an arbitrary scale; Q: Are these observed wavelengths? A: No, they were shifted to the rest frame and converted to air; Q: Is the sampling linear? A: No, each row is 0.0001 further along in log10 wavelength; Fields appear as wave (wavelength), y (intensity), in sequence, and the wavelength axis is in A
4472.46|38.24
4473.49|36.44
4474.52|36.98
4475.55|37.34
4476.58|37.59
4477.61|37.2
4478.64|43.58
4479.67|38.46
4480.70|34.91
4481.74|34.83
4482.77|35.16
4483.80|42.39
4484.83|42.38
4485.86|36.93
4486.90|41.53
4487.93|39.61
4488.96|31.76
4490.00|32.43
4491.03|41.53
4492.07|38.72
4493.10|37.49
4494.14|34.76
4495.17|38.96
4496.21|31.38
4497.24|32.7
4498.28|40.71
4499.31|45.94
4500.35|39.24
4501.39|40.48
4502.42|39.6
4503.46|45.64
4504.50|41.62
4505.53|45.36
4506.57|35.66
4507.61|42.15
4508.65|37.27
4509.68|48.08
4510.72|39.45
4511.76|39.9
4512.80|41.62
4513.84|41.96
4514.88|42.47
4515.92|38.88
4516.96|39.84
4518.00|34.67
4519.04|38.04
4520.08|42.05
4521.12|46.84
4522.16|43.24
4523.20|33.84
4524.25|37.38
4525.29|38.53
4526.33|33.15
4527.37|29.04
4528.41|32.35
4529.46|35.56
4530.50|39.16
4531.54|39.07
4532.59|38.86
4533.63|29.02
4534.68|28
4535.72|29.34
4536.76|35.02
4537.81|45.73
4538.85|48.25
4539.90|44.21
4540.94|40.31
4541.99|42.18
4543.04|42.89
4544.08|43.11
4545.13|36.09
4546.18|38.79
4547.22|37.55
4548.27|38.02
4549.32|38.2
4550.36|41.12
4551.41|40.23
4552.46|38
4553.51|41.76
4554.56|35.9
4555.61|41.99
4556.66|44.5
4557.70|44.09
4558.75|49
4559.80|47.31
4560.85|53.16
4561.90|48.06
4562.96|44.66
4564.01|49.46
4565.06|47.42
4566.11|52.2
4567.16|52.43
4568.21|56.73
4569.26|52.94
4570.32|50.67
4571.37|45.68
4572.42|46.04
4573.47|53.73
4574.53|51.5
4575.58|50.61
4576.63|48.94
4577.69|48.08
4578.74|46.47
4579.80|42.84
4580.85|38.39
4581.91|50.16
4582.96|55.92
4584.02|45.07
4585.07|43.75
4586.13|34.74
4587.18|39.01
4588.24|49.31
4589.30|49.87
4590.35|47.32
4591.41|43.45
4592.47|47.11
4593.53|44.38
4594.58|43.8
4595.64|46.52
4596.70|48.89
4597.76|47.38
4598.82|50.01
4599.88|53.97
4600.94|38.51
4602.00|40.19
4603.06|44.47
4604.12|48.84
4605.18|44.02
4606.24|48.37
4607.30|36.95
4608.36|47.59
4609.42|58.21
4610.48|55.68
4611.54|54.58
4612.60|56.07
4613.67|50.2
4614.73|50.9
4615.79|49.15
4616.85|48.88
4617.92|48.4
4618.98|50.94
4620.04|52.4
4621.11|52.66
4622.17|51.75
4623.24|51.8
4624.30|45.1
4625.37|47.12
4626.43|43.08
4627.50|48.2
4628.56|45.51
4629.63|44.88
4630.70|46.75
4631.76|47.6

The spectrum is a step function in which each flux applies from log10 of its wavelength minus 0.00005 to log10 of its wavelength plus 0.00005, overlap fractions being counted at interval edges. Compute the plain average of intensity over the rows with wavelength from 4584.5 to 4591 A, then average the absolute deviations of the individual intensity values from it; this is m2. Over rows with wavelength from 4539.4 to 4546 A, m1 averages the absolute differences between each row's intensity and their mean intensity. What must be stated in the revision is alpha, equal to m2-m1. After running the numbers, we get 2.7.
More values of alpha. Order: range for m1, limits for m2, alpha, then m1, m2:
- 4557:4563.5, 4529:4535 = 1.9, 2.4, 4.3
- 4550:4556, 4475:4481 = 0.0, 1.9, 1.9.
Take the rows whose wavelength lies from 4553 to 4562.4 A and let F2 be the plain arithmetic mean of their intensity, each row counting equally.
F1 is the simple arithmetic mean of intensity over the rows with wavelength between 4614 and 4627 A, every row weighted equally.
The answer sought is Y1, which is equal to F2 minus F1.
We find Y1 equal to -4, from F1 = 49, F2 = 45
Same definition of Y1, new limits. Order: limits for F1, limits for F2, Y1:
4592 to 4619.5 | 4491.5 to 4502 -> -10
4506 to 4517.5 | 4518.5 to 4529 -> -3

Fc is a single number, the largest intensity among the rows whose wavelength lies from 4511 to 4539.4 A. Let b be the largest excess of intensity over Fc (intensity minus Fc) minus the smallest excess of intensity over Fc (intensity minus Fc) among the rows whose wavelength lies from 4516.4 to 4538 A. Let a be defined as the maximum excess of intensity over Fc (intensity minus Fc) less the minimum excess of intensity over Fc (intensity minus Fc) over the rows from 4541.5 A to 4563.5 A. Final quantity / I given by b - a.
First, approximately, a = 17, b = 18.8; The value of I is 2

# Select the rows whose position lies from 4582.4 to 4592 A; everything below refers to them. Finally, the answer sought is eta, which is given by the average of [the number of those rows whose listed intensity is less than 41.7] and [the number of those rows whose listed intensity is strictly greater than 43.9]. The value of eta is 3.5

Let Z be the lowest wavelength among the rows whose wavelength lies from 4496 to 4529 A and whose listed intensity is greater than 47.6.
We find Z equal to 4509.68 A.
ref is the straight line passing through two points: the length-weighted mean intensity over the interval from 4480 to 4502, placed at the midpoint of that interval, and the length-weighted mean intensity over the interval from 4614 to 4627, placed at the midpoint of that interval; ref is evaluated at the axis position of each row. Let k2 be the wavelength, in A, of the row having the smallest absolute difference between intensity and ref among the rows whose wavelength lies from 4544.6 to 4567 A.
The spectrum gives 4557.70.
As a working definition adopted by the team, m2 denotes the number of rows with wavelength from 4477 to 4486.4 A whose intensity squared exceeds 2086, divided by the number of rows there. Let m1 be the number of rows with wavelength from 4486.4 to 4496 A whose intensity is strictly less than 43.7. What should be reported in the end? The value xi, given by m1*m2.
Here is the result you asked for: 0.0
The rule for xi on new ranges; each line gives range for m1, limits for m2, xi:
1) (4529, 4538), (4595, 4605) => 5.3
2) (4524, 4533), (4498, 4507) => 1.0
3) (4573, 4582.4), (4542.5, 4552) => 0.0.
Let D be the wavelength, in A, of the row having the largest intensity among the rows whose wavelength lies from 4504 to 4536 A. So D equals 4509.68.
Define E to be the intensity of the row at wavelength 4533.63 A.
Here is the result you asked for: 29.02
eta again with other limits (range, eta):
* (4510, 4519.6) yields 3.5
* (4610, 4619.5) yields 4.5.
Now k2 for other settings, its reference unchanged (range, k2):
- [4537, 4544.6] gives 4541.99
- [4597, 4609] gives 4597.76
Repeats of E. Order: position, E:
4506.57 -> 35.66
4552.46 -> 38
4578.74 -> 46.47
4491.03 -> 41.53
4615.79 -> 49.15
